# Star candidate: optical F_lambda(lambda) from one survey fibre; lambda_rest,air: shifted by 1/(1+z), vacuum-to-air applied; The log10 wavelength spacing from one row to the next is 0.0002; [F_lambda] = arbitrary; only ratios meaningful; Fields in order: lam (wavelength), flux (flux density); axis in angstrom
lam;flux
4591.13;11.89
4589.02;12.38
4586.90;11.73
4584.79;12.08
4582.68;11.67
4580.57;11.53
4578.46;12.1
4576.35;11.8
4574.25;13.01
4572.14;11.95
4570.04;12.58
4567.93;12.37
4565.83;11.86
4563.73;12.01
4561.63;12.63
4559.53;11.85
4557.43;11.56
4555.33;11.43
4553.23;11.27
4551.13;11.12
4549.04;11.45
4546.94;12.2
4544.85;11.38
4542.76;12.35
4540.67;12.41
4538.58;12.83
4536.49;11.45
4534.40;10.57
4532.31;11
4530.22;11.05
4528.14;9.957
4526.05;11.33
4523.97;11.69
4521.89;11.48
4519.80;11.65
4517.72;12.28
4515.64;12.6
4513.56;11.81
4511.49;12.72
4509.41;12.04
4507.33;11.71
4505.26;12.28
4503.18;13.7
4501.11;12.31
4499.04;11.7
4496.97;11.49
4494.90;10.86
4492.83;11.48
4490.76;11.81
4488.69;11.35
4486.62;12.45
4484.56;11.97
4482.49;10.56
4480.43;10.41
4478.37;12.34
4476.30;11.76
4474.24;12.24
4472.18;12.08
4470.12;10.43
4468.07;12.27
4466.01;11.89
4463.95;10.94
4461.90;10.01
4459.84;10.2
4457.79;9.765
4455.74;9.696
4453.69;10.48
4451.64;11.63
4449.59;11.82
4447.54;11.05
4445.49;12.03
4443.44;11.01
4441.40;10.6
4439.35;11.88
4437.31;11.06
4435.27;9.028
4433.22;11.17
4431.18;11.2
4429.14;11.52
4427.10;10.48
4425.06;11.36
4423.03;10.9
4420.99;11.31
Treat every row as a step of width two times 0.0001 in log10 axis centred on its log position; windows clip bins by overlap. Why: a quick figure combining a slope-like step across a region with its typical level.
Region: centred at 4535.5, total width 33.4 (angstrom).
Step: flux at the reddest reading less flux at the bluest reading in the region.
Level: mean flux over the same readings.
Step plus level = 11.0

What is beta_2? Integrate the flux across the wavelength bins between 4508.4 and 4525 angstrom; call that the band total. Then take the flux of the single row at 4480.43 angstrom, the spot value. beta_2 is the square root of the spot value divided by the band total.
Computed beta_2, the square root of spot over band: 0.228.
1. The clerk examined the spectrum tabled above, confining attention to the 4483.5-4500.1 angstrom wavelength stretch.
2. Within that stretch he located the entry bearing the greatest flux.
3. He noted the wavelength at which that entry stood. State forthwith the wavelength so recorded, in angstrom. 4486.62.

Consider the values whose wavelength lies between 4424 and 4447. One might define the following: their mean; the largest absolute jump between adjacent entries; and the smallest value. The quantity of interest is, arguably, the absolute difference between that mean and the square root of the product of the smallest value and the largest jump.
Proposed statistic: 6.63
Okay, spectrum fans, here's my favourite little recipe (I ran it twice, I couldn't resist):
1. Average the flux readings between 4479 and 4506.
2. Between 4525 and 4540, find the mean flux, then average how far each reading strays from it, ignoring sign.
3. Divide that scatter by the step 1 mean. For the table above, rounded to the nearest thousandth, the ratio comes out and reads 0.051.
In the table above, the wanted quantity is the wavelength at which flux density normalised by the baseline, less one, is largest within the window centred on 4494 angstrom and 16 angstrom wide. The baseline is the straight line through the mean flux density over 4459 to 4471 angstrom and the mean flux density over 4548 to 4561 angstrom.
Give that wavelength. 4486.62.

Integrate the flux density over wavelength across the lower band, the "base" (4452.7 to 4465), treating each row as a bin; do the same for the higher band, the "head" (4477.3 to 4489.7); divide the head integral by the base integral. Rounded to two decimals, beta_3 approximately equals 1.14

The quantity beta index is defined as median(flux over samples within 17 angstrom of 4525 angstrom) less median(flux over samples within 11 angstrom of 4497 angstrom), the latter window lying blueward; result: 0.0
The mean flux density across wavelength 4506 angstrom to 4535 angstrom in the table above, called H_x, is 11.6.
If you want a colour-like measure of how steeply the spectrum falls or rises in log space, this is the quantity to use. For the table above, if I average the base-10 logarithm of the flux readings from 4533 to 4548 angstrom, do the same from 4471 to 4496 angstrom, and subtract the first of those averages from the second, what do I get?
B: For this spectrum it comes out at -0.010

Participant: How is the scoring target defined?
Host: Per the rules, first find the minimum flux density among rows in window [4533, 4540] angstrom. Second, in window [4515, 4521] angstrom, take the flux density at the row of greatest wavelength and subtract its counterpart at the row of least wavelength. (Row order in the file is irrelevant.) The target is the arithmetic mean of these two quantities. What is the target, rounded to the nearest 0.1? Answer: 4.8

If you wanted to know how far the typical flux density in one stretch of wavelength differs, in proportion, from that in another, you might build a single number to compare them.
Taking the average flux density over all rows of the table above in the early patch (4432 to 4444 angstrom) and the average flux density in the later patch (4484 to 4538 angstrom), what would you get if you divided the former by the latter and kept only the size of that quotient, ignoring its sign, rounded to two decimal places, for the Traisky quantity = 0.92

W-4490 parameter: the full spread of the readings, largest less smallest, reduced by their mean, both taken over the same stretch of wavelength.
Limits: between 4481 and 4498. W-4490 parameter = -9.6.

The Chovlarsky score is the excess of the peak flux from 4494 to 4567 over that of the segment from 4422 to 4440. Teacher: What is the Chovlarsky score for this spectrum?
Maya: 1.8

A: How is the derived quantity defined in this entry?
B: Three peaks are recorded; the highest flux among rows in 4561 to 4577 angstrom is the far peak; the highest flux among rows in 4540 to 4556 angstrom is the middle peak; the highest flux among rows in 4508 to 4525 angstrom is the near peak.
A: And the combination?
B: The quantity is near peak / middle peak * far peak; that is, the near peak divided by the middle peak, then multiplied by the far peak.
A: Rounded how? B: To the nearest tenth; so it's 13.3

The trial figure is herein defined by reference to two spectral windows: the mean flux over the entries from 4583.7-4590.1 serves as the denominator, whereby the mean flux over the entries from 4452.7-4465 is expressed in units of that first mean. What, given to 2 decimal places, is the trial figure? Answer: 0.84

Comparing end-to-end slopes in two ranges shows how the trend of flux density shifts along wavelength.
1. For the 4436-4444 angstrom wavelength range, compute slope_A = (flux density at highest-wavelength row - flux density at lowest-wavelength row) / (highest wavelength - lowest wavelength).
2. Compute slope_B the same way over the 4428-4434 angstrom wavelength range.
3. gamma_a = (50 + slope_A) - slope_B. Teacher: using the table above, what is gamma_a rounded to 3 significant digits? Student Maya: 50.1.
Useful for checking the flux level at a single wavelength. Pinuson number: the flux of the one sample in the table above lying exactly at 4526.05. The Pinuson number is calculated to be 11.33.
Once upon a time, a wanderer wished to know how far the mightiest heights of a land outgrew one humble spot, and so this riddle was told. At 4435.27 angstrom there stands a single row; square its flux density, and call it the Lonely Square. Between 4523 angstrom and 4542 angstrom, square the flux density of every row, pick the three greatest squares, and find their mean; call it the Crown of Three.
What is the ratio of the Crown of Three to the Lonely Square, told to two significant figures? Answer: 1.9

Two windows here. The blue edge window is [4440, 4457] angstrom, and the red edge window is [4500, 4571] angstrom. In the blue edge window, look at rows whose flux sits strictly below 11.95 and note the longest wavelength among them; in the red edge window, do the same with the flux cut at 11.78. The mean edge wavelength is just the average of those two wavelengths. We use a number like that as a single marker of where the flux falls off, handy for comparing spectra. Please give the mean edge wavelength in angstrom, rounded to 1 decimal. 4506.6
